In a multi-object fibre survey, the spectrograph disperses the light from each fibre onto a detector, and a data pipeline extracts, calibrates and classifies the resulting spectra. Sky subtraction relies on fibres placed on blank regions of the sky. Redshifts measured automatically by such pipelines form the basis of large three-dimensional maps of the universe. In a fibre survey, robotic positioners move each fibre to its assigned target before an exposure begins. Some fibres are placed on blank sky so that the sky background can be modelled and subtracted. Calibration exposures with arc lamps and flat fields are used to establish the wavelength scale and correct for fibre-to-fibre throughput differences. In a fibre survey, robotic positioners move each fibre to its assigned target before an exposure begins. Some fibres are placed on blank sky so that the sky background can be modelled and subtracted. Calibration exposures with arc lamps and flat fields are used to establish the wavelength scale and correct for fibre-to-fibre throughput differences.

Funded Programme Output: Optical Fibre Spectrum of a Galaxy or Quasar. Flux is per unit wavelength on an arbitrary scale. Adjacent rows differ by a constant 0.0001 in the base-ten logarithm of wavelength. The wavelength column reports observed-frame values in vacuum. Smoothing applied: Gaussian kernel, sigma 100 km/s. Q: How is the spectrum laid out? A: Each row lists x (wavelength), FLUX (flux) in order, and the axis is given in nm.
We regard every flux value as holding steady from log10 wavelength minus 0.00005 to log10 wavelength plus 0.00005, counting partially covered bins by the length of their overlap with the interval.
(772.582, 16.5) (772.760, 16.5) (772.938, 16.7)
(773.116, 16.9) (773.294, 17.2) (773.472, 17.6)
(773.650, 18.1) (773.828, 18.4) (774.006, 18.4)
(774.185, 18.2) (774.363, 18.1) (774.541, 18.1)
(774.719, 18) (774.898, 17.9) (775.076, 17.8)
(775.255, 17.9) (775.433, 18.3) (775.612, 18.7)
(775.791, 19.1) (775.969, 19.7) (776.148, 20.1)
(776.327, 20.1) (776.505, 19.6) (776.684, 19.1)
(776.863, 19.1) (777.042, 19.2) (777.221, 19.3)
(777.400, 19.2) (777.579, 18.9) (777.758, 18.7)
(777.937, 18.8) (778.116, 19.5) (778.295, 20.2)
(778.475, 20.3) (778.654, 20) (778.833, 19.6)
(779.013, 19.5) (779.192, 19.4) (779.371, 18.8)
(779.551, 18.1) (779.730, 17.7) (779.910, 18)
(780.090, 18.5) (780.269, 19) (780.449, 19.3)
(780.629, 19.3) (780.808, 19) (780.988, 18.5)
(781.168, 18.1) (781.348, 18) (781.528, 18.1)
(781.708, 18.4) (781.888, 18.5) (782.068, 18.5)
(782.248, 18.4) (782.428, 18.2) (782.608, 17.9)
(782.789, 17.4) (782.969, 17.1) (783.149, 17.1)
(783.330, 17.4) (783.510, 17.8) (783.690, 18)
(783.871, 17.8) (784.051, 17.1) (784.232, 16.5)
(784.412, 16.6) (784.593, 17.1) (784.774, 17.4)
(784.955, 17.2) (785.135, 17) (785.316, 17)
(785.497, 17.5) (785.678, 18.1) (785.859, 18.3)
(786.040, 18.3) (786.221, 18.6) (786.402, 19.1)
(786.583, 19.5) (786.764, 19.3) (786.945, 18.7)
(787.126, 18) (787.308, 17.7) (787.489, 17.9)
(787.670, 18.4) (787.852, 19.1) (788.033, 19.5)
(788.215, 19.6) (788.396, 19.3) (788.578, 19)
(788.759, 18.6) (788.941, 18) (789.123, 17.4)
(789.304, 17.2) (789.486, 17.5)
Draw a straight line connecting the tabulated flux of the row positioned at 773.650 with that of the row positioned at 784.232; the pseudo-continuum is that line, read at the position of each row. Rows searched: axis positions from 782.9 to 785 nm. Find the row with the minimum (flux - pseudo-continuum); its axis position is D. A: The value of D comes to 784.232 nm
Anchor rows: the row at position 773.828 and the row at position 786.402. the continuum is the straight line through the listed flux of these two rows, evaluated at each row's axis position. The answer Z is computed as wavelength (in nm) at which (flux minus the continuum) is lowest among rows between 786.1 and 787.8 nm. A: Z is 787.308 nm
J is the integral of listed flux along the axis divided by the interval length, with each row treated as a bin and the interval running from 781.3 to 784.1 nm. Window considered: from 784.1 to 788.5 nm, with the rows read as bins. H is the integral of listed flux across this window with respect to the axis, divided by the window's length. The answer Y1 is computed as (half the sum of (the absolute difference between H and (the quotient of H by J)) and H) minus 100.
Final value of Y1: -82.4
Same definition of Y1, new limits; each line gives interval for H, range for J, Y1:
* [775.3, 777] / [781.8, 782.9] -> -81.3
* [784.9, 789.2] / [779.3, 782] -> -82.1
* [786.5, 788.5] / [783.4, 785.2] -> -81.7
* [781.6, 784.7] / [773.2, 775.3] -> -82.9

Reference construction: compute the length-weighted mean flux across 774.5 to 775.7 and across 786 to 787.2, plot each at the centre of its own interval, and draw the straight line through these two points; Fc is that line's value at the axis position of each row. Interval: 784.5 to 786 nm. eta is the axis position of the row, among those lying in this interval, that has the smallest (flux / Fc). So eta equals 785.316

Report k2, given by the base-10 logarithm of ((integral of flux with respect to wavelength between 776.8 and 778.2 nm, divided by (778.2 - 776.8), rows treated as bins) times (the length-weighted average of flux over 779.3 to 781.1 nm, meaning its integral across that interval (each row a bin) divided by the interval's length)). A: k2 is 2.55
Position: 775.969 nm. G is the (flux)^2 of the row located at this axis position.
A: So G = 388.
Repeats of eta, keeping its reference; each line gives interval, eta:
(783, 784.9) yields 784.232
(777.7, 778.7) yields 777.758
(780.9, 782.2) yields 781.348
